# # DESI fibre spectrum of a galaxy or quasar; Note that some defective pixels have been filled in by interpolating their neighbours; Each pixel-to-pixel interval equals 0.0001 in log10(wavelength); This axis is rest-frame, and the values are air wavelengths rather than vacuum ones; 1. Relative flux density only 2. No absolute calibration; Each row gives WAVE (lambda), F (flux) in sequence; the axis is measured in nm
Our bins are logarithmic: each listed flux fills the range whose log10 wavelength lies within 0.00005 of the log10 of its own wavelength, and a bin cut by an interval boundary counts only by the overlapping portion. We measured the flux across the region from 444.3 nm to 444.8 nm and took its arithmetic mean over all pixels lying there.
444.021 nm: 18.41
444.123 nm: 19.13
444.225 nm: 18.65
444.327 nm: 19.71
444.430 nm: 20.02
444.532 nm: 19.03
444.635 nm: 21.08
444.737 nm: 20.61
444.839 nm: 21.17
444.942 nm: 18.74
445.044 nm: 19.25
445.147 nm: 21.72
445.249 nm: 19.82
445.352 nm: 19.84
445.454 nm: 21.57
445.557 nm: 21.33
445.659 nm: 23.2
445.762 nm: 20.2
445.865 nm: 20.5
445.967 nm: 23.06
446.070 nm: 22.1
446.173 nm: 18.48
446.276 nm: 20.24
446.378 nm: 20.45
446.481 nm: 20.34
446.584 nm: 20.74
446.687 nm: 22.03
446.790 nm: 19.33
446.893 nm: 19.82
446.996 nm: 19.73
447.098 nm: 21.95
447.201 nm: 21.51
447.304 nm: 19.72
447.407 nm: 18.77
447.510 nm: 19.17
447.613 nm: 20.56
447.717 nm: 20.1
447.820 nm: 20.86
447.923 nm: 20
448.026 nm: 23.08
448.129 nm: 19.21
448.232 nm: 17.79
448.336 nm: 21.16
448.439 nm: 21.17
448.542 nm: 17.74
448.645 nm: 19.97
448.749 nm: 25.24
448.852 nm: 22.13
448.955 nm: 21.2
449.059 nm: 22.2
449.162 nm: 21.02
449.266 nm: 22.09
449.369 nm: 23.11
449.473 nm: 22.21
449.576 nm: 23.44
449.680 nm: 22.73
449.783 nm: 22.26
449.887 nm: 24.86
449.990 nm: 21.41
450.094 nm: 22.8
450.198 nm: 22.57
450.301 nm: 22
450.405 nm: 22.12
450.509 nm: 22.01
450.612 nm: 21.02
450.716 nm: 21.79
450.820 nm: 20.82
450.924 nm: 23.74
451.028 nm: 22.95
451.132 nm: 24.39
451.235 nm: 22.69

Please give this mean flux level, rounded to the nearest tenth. 20.1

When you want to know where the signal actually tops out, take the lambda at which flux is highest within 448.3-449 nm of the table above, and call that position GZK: 448.749 nm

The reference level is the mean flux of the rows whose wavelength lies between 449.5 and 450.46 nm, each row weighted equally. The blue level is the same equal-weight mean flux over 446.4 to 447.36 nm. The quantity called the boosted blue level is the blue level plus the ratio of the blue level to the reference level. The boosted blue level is 21.5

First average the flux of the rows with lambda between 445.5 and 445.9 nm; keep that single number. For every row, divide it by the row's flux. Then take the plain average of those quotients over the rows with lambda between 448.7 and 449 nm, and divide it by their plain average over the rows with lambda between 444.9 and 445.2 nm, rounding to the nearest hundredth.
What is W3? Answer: 0.87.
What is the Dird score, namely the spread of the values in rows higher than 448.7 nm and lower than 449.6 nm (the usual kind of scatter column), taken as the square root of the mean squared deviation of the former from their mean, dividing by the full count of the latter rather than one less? 1.2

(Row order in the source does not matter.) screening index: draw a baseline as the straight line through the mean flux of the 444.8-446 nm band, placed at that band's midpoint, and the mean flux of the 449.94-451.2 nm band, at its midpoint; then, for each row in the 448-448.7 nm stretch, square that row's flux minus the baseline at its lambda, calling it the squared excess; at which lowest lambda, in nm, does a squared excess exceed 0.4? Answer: 448.026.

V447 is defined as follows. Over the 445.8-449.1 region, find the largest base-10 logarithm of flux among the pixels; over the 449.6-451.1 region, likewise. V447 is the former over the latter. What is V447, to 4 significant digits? 1.005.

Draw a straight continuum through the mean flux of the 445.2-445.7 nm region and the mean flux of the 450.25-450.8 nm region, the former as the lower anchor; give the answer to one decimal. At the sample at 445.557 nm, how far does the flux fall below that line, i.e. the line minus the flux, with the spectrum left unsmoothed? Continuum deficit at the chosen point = -0.2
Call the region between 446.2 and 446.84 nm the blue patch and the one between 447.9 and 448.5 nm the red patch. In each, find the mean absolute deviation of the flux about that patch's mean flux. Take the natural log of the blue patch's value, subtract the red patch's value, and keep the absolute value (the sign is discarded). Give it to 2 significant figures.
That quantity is 2.0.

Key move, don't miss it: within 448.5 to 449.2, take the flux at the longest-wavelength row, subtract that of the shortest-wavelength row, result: 3.3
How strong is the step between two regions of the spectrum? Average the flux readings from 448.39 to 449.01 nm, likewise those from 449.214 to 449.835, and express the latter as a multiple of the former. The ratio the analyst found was 1.07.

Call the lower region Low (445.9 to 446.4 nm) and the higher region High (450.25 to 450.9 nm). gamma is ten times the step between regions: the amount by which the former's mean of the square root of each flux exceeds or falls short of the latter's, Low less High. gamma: -1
